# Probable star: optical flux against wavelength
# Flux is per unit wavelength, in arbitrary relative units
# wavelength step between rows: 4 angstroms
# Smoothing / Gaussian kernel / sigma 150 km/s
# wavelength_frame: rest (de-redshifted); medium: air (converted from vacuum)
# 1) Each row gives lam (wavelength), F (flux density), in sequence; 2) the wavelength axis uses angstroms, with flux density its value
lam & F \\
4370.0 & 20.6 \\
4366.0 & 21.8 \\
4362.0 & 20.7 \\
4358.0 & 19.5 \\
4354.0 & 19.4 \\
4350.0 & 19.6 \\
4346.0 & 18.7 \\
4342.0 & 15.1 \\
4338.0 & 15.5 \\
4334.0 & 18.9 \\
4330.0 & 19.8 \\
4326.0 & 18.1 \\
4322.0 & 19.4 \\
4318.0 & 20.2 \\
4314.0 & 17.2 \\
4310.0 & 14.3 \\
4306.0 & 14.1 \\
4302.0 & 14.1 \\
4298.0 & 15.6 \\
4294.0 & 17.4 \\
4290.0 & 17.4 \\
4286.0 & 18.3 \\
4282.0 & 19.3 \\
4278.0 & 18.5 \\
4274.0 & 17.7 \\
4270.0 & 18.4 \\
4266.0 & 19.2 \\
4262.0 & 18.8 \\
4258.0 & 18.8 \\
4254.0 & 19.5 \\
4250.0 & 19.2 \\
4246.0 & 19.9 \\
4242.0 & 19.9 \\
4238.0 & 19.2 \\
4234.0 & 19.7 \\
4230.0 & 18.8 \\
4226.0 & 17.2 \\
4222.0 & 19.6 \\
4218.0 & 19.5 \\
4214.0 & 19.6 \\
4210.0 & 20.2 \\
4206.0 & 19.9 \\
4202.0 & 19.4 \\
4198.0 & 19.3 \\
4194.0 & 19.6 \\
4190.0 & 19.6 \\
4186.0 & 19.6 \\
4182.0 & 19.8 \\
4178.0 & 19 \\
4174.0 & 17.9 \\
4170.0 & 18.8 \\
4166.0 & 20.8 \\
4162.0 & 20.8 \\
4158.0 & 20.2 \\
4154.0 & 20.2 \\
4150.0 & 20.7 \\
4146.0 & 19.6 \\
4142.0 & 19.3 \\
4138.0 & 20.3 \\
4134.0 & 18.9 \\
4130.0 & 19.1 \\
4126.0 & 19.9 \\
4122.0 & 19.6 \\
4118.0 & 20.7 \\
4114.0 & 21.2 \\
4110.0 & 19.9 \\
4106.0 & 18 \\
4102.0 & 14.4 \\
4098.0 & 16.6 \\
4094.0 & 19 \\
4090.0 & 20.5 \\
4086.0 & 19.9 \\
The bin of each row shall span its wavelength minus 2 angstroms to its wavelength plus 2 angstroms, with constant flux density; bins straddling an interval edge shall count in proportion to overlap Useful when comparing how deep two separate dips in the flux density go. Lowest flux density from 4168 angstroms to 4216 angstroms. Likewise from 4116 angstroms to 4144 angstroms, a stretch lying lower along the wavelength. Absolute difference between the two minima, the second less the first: 1.0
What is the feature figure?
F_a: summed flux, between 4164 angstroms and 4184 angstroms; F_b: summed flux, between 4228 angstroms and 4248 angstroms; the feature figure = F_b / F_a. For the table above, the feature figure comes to 1.01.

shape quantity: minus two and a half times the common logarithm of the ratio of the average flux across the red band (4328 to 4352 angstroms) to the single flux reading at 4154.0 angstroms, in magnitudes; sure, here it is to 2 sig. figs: 0.13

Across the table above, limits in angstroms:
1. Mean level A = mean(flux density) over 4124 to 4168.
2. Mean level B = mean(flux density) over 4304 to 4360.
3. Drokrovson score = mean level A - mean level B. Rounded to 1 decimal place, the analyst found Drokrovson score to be 2.1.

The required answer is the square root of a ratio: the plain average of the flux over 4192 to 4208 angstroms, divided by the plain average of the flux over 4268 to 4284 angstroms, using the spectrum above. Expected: 1.03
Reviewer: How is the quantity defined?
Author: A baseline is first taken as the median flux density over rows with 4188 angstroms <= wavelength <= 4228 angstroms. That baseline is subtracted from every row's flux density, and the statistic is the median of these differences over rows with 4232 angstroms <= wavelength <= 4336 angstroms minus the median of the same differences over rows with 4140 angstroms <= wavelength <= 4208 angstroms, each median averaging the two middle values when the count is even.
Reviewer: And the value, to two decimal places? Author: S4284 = -0.80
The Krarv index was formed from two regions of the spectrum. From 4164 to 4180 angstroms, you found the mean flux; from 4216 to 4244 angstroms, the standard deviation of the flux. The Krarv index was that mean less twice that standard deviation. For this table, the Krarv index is 17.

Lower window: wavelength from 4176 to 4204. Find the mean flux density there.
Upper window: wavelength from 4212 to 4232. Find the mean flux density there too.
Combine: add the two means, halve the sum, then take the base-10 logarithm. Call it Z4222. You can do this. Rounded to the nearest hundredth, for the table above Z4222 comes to 1.28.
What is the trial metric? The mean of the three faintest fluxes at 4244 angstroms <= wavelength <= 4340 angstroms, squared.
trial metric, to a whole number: 201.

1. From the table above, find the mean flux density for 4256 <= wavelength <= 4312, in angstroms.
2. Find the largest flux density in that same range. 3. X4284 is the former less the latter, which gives -2.0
